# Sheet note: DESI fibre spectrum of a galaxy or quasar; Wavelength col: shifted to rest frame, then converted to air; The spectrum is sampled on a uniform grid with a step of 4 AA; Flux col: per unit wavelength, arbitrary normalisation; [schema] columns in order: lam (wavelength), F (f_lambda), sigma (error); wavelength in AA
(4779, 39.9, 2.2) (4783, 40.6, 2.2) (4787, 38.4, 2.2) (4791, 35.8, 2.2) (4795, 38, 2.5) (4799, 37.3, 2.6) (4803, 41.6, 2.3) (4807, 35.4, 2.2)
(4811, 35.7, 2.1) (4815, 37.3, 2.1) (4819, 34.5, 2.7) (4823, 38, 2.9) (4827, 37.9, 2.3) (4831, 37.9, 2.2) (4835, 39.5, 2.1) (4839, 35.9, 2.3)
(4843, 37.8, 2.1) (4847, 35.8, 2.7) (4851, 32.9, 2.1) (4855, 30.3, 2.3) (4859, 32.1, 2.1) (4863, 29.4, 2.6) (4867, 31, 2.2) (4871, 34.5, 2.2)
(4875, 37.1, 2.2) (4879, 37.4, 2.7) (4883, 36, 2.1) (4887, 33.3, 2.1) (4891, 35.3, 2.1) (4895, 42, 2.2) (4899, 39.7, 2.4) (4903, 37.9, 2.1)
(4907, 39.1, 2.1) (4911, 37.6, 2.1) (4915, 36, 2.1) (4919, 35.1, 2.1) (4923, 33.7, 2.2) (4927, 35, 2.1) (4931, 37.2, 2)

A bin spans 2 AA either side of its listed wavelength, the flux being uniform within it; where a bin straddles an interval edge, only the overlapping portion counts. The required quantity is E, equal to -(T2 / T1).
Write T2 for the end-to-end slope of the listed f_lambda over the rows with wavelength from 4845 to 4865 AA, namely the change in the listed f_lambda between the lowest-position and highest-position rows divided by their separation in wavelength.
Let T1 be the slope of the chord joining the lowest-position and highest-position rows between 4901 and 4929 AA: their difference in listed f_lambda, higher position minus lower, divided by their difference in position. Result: -3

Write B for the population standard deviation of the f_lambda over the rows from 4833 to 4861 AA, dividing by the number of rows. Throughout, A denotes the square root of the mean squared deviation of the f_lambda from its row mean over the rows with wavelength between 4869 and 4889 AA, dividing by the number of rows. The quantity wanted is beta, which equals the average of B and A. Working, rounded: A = 1.56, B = 3.0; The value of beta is 2.30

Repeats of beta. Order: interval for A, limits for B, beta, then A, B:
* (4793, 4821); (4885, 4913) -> 2.41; 2.16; 2.7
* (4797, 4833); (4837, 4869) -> 2.38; 1.94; 2.8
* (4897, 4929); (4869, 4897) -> 2.30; 2.00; 2.6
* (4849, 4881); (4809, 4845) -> 2.12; 2.82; 1.4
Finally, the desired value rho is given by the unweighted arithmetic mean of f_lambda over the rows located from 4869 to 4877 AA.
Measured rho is 35.8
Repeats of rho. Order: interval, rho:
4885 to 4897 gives 36.9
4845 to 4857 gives 33.0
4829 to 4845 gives 37.8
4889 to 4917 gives 38.2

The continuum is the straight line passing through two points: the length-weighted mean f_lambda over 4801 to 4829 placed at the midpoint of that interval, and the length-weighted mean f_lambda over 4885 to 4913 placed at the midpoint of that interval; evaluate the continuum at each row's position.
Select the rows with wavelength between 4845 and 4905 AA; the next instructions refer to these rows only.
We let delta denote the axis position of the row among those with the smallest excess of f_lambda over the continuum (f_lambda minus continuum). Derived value 4863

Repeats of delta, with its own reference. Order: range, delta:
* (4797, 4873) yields 4863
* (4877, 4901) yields 4887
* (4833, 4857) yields 4855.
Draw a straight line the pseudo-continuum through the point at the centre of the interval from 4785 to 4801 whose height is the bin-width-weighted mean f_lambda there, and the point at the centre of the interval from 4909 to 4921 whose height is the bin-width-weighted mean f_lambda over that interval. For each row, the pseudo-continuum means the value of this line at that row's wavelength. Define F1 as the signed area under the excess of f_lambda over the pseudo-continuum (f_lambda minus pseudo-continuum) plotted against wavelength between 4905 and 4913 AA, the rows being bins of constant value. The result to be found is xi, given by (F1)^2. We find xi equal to 272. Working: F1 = 16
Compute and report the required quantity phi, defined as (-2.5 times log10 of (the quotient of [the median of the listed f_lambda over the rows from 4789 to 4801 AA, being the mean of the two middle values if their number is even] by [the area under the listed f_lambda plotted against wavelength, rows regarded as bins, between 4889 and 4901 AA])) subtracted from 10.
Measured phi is 7.25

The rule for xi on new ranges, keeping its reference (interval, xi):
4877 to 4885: 1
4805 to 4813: 180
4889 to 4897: 313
